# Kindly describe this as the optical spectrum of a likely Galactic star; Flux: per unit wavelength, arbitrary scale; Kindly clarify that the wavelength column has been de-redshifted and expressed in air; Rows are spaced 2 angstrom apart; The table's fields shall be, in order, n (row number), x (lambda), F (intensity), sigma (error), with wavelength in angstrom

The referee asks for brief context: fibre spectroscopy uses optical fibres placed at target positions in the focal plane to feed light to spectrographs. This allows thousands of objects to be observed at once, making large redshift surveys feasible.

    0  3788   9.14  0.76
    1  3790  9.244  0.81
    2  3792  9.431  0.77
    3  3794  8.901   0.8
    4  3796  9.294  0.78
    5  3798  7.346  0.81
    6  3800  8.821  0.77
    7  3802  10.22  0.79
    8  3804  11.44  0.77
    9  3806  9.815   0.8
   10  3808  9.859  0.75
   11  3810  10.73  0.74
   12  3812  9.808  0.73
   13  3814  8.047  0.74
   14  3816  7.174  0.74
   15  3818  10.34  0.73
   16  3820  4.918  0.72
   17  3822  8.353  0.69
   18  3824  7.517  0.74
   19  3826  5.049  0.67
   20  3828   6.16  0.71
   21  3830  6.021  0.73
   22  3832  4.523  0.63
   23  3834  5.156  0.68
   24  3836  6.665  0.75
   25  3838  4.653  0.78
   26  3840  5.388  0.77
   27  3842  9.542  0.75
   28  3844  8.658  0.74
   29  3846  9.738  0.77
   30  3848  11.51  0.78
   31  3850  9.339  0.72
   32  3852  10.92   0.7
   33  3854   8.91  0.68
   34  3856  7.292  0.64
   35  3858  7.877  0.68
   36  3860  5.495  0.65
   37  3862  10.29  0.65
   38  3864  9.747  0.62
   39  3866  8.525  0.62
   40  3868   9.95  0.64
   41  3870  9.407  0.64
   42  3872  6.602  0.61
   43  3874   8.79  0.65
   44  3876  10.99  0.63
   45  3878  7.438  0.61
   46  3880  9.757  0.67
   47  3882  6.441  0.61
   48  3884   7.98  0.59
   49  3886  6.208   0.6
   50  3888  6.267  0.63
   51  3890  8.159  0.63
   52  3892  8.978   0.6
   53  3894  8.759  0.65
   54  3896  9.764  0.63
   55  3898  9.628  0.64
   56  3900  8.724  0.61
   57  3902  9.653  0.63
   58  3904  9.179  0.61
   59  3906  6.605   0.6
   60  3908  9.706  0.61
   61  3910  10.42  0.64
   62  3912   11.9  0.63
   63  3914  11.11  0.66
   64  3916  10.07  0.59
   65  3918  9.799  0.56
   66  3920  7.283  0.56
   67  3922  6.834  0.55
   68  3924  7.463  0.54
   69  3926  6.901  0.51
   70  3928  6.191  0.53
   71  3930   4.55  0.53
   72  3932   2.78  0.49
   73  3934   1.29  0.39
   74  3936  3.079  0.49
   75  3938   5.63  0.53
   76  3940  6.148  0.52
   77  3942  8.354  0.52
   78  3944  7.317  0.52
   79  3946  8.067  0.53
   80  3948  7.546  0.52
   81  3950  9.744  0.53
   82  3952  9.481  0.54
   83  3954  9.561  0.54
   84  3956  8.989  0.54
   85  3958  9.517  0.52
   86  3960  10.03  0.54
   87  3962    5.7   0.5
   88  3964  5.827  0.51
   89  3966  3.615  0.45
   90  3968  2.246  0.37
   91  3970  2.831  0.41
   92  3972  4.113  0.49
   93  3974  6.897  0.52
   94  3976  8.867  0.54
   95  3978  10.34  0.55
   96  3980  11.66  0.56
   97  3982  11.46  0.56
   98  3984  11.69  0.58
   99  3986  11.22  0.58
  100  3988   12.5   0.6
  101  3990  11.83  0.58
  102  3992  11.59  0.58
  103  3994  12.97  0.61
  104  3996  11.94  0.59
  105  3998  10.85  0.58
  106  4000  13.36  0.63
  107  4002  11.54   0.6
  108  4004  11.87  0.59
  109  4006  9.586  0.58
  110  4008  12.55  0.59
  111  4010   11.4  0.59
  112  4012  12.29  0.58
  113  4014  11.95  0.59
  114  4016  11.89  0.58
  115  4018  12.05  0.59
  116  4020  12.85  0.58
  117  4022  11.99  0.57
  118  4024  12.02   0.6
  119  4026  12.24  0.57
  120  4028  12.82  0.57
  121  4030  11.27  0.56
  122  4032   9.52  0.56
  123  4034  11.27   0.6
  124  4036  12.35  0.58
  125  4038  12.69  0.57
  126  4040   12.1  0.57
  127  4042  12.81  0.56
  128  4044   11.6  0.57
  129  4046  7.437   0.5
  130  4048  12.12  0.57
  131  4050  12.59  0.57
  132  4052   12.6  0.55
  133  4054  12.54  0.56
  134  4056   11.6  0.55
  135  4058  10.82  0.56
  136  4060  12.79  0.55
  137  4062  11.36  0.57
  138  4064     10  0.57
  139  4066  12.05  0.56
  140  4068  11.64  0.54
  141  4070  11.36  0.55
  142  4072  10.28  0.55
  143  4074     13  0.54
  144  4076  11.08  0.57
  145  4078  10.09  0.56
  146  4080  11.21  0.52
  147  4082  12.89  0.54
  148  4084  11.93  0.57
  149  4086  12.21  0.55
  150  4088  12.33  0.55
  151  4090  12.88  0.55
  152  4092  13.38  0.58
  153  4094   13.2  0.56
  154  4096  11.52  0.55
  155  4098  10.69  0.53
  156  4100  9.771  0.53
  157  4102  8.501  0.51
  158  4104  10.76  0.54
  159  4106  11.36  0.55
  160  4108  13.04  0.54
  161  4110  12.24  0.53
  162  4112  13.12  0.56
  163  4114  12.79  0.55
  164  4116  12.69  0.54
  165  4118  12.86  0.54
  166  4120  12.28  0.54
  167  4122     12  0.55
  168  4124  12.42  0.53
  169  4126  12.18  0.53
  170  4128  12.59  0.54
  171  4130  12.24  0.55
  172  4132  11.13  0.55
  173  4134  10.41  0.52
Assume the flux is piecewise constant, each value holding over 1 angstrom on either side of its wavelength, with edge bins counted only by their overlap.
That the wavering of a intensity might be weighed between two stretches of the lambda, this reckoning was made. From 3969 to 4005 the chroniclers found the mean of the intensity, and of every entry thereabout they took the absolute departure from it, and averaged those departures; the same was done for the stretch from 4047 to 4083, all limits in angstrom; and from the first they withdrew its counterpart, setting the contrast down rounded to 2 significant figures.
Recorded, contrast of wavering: 1.3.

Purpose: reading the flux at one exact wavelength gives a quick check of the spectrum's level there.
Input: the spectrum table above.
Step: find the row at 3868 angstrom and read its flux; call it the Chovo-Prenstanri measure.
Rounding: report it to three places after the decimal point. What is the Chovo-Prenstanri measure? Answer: 9.950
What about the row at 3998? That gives 10.850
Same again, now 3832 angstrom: 4.523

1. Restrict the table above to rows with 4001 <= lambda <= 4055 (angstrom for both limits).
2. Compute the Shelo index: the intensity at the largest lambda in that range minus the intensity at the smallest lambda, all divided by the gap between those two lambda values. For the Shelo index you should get 0.019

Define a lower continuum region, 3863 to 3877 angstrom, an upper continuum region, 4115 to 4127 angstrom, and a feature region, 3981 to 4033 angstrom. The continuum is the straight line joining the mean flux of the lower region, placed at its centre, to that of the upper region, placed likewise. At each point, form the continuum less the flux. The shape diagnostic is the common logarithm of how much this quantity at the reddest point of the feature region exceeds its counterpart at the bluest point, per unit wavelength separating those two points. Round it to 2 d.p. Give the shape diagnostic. -1.29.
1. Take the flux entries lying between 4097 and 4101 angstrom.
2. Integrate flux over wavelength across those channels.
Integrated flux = 41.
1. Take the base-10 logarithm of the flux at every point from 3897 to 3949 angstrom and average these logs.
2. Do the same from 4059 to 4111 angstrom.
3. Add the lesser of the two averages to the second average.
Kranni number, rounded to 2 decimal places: 1.90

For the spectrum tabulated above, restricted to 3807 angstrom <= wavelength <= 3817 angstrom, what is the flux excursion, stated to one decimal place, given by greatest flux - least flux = 3.6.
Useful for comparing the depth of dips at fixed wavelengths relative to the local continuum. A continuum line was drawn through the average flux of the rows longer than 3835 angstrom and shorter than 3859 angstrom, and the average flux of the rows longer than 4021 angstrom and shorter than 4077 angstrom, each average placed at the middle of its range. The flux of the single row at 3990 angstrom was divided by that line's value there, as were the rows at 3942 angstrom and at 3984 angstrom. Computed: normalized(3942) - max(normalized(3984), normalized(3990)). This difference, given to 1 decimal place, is -0.3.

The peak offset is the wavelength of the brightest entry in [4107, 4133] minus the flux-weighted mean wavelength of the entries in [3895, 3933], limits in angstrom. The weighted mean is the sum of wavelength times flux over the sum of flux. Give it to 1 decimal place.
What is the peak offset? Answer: 200.0 angstrom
